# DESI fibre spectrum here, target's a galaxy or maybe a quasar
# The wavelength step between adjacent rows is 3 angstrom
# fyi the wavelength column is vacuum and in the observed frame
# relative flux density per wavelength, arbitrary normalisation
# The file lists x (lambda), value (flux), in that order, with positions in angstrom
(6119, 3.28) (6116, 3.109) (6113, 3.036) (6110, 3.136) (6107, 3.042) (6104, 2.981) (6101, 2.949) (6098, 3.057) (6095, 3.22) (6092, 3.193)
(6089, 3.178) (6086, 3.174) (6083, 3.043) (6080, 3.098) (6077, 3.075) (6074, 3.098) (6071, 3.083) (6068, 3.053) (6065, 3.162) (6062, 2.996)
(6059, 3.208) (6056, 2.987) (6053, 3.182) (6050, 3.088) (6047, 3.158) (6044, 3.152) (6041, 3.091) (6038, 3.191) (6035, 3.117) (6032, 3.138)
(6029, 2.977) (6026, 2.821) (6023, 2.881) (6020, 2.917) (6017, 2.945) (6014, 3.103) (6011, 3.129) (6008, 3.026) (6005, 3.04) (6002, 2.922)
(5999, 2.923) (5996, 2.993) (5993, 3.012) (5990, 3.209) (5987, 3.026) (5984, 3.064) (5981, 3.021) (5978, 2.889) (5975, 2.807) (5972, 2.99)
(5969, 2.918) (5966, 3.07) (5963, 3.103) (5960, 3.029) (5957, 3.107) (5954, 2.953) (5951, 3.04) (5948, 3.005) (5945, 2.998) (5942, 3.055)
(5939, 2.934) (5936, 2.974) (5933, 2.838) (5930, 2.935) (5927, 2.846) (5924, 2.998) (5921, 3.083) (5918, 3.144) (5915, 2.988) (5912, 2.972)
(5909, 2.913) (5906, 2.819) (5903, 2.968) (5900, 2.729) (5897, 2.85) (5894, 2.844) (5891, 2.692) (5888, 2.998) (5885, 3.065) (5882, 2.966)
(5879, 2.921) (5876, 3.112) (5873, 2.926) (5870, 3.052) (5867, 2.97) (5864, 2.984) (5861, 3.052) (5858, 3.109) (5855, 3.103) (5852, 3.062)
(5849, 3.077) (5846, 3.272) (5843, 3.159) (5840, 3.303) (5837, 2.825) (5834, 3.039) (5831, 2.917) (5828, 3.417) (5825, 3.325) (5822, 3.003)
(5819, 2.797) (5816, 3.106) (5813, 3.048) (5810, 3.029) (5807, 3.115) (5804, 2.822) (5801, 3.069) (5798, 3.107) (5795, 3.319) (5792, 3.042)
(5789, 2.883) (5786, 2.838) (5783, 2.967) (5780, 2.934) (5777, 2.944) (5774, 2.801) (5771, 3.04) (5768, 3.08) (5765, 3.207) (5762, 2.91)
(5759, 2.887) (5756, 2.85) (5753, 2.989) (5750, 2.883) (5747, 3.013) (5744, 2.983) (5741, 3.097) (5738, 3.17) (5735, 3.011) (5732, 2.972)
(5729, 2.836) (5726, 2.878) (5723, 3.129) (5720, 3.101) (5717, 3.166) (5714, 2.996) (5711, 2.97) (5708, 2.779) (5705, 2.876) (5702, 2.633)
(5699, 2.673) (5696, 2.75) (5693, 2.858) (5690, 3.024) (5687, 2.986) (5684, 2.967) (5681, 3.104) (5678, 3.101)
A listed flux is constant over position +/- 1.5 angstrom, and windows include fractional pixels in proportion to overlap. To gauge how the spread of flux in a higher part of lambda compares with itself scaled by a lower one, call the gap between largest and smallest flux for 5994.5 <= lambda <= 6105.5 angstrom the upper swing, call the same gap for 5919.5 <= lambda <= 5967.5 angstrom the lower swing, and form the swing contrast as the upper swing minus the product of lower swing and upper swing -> 0.29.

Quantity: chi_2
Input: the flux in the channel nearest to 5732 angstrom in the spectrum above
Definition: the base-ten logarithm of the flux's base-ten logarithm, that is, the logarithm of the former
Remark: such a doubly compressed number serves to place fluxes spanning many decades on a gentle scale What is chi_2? -0.325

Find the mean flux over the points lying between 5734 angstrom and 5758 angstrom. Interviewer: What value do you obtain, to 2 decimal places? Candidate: 3.00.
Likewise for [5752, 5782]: 2.96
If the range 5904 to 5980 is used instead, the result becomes 2.98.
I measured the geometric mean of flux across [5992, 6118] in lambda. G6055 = 3.06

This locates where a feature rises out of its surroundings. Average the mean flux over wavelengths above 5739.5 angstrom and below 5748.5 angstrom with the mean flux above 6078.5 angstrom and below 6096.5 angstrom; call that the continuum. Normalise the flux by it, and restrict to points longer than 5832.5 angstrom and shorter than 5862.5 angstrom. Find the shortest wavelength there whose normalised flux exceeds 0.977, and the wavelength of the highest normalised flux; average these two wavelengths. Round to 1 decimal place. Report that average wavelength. 5837.0 angstrom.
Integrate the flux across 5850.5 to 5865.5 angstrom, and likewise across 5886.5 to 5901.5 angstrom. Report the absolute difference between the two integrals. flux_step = 3.59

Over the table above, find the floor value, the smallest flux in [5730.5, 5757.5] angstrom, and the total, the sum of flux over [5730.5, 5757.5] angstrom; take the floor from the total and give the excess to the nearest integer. 24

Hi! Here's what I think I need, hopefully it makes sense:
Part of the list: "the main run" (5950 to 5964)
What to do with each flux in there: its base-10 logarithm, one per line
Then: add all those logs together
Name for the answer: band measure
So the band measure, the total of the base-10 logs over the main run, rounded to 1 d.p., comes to 2.4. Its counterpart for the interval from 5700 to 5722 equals 3.3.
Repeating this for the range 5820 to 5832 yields 2.0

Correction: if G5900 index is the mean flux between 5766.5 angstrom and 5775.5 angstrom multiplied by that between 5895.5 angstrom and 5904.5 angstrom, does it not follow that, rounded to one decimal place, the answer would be 8.5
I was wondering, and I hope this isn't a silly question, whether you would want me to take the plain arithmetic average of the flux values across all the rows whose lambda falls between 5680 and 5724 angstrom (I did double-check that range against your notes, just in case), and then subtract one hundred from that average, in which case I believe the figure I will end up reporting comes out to -97.1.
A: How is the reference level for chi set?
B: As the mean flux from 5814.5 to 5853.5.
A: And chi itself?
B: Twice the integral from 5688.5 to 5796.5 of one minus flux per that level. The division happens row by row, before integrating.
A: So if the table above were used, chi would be 10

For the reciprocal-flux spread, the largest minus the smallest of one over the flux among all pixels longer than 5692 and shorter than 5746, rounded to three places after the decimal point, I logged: 0.064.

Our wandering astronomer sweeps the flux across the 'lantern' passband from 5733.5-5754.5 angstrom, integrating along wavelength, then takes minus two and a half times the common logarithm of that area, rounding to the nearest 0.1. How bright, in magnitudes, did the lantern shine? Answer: -4.5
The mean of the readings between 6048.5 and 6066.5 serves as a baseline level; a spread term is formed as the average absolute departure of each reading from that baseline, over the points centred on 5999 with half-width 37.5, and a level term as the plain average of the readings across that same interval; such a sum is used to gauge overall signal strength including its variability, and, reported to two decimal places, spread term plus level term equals 3.12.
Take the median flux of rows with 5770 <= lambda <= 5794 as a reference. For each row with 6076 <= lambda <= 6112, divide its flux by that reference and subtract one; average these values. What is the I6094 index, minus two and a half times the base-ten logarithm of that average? 3.2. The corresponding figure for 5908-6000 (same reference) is 4.3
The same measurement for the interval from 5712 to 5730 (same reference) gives 3.9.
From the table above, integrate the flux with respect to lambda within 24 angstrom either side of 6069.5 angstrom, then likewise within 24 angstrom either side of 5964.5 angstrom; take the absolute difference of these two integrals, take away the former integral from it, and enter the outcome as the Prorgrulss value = -144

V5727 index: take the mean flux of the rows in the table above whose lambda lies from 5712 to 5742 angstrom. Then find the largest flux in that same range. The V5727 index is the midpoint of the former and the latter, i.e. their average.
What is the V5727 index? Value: 3.10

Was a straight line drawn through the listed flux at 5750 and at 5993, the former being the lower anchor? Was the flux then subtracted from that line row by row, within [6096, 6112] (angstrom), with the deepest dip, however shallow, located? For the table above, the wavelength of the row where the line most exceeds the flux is 6101 angstrom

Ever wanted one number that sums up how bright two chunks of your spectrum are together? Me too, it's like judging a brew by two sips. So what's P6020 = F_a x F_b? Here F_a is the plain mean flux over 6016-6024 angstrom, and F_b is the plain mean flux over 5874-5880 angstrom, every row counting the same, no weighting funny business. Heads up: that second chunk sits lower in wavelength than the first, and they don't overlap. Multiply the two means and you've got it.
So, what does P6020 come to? 8.8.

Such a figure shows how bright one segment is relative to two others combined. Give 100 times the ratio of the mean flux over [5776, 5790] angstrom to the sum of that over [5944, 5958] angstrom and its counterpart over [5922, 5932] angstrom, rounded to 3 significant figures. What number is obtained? 49.0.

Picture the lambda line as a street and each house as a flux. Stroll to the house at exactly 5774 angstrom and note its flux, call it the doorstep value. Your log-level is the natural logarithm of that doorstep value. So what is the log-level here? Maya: 1.03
